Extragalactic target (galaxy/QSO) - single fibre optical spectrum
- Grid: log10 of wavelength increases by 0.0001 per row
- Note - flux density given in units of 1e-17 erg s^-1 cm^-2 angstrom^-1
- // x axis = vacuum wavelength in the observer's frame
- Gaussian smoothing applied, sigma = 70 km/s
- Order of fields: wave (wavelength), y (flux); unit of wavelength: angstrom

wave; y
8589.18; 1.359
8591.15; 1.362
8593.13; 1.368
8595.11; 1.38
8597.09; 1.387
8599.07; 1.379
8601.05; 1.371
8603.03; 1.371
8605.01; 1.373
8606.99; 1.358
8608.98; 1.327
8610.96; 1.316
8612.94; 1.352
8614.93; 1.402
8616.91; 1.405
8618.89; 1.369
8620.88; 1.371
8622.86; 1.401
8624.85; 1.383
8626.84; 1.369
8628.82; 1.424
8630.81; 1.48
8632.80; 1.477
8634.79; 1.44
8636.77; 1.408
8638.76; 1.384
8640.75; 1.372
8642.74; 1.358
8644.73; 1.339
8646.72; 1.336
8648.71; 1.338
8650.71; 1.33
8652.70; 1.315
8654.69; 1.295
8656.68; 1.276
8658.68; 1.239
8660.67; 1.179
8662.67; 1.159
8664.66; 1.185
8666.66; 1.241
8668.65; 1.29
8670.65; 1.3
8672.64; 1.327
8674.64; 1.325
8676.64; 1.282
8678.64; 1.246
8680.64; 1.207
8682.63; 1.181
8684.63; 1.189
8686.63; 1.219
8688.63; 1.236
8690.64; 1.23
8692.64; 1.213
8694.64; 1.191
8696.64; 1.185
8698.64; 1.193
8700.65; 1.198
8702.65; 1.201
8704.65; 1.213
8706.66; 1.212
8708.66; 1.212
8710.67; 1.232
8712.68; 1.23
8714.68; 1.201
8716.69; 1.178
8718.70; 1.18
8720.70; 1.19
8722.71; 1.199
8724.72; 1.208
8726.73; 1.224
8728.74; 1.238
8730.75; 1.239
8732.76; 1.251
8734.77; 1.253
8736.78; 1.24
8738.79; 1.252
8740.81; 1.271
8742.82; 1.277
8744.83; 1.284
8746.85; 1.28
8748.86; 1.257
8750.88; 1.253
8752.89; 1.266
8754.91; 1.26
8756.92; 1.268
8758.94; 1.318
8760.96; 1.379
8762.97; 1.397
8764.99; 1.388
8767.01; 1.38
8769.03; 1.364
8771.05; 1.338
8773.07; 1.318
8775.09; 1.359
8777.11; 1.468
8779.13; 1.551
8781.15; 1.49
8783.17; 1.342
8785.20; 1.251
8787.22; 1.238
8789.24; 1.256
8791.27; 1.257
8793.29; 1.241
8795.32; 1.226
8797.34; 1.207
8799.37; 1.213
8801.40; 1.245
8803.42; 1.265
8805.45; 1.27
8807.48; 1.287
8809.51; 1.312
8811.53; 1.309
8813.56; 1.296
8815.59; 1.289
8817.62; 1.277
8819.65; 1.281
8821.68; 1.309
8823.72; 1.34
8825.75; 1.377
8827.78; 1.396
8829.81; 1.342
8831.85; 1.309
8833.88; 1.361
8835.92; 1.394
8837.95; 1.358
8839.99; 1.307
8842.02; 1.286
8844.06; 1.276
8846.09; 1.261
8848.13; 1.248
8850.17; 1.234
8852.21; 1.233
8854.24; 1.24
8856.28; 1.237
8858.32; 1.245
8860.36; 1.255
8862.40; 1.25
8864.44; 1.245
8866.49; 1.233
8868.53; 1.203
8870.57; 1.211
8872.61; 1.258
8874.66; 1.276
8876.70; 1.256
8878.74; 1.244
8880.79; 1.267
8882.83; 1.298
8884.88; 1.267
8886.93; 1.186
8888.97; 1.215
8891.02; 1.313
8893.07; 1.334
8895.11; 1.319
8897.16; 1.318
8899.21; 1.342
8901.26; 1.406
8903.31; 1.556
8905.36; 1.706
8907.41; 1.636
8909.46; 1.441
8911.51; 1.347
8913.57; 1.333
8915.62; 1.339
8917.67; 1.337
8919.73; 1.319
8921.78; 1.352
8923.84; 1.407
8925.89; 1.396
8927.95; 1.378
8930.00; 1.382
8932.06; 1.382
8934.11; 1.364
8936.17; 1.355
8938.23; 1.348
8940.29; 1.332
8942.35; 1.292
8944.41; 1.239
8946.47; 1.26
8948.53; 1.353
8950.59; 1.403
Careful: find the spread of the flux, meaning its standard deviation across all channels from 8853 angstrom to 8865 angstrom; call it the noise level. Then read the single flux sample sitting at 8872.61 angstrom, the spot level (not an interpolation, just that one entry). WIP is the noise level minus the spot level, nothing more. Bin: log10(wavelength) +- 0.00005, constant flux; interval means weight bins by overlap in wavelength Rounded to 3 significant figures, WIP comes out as -1.25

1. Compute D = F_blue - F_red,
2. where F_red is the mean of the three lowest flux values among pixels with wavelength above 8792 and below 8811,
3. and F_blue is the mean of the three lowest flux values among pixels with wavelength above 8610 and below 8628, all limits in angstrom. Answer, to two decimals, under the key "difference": 0.13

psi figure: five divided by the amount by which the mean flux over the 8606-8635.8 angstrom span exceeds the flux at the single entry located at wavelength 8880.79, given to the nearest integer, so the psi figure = 40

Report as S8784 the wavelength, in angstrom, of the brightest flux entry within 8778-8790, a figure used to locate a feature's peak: 8779.13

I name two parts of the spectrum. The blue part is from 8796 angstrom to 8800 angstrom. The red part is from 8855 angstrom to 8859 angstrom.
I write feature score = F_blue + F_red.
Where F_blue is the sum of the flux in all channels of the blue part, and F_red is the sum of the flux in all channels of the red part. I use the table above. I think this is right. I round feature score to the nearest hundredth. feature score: 4.90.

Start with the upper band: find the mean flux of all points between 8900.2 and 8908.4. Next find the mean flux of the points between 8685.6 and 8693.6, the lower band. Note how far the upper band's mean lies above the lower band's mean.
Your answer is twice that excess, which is 0.70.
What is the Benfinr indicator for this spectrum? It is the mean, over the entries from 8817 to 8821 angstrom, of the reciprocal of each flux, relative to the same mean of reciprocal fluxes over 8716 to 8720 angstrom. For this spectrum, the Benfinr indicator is 0.92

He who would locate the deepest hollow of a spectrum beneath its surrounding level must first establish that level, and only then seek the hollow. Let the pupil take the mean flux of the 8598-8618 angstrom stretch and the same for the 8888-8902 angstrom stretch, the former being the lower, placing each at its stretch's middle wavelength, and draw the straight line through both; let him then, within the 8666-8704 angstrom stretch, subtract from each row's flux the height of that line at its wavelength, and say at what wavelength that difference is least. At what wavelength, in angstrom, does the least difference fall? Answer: 8682.63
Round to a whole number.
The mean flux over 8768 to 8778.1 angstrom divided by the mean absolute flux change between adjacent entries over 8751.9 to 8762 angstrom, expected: 44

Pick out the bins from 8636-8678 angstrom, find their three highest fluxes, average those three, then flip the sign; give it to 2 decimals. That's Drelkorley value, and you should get -1.39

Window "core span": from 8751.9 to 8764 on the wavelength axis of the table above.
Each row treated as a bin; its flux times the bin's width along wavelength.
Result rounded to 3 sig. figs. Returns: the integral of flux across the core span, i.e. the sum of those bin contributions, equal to 15.9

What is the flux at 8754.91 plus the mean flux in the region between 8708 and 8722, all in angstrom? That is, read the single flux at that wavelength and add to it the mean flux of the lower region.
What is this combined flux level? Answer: 2.46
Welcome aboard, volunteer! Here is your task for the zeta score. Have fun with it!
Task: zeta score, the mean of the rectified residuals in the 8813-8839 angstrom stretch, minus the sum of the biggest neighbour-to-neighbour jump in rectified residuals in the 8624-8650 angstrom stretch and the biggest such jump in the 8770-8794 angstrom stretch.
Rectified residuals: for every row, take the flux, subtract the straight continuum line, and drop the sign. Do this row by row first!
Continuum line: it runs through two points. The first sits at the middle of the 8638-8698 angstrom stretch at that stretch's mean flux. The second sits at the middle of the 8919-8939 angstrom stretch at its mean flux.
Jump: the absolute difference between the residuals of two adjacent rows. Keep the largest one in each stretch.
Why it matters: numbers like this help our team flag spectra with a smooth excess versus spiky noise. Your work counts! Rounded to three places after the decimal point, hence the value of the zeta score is -0.169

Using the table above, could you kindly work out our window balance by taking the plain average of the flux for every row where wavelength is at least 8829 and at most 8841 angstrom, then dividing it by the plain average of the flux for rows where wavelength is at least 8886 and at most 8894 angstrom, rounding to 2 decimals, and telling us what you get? 1.07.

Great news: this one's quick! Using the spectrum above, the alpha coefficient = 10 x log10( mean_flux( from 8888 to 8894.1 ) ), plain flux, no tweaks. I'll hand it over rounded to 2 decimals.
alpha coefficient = 1.10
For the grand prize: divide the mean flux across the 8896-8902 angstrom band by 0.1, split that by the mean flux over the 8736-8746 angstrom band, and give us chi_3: 10.7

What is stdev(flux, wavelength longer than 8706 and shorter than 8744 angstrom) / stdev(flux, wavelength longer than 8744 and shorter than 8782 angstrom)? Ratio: 0.34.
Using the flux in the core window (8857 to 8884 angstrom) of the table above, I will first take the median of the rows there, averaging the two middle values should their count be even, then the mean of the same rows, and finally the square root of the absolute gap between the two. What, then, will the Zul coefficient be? 0.03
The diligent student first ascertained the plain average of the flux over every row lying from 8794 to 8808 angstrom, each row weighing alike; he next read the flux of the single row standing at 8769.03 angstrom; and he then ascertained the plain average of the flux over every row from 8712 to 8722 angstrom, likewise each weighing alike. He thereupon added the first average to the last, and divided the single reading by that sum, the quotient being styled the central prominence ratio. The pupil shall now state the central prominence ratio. 0.56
